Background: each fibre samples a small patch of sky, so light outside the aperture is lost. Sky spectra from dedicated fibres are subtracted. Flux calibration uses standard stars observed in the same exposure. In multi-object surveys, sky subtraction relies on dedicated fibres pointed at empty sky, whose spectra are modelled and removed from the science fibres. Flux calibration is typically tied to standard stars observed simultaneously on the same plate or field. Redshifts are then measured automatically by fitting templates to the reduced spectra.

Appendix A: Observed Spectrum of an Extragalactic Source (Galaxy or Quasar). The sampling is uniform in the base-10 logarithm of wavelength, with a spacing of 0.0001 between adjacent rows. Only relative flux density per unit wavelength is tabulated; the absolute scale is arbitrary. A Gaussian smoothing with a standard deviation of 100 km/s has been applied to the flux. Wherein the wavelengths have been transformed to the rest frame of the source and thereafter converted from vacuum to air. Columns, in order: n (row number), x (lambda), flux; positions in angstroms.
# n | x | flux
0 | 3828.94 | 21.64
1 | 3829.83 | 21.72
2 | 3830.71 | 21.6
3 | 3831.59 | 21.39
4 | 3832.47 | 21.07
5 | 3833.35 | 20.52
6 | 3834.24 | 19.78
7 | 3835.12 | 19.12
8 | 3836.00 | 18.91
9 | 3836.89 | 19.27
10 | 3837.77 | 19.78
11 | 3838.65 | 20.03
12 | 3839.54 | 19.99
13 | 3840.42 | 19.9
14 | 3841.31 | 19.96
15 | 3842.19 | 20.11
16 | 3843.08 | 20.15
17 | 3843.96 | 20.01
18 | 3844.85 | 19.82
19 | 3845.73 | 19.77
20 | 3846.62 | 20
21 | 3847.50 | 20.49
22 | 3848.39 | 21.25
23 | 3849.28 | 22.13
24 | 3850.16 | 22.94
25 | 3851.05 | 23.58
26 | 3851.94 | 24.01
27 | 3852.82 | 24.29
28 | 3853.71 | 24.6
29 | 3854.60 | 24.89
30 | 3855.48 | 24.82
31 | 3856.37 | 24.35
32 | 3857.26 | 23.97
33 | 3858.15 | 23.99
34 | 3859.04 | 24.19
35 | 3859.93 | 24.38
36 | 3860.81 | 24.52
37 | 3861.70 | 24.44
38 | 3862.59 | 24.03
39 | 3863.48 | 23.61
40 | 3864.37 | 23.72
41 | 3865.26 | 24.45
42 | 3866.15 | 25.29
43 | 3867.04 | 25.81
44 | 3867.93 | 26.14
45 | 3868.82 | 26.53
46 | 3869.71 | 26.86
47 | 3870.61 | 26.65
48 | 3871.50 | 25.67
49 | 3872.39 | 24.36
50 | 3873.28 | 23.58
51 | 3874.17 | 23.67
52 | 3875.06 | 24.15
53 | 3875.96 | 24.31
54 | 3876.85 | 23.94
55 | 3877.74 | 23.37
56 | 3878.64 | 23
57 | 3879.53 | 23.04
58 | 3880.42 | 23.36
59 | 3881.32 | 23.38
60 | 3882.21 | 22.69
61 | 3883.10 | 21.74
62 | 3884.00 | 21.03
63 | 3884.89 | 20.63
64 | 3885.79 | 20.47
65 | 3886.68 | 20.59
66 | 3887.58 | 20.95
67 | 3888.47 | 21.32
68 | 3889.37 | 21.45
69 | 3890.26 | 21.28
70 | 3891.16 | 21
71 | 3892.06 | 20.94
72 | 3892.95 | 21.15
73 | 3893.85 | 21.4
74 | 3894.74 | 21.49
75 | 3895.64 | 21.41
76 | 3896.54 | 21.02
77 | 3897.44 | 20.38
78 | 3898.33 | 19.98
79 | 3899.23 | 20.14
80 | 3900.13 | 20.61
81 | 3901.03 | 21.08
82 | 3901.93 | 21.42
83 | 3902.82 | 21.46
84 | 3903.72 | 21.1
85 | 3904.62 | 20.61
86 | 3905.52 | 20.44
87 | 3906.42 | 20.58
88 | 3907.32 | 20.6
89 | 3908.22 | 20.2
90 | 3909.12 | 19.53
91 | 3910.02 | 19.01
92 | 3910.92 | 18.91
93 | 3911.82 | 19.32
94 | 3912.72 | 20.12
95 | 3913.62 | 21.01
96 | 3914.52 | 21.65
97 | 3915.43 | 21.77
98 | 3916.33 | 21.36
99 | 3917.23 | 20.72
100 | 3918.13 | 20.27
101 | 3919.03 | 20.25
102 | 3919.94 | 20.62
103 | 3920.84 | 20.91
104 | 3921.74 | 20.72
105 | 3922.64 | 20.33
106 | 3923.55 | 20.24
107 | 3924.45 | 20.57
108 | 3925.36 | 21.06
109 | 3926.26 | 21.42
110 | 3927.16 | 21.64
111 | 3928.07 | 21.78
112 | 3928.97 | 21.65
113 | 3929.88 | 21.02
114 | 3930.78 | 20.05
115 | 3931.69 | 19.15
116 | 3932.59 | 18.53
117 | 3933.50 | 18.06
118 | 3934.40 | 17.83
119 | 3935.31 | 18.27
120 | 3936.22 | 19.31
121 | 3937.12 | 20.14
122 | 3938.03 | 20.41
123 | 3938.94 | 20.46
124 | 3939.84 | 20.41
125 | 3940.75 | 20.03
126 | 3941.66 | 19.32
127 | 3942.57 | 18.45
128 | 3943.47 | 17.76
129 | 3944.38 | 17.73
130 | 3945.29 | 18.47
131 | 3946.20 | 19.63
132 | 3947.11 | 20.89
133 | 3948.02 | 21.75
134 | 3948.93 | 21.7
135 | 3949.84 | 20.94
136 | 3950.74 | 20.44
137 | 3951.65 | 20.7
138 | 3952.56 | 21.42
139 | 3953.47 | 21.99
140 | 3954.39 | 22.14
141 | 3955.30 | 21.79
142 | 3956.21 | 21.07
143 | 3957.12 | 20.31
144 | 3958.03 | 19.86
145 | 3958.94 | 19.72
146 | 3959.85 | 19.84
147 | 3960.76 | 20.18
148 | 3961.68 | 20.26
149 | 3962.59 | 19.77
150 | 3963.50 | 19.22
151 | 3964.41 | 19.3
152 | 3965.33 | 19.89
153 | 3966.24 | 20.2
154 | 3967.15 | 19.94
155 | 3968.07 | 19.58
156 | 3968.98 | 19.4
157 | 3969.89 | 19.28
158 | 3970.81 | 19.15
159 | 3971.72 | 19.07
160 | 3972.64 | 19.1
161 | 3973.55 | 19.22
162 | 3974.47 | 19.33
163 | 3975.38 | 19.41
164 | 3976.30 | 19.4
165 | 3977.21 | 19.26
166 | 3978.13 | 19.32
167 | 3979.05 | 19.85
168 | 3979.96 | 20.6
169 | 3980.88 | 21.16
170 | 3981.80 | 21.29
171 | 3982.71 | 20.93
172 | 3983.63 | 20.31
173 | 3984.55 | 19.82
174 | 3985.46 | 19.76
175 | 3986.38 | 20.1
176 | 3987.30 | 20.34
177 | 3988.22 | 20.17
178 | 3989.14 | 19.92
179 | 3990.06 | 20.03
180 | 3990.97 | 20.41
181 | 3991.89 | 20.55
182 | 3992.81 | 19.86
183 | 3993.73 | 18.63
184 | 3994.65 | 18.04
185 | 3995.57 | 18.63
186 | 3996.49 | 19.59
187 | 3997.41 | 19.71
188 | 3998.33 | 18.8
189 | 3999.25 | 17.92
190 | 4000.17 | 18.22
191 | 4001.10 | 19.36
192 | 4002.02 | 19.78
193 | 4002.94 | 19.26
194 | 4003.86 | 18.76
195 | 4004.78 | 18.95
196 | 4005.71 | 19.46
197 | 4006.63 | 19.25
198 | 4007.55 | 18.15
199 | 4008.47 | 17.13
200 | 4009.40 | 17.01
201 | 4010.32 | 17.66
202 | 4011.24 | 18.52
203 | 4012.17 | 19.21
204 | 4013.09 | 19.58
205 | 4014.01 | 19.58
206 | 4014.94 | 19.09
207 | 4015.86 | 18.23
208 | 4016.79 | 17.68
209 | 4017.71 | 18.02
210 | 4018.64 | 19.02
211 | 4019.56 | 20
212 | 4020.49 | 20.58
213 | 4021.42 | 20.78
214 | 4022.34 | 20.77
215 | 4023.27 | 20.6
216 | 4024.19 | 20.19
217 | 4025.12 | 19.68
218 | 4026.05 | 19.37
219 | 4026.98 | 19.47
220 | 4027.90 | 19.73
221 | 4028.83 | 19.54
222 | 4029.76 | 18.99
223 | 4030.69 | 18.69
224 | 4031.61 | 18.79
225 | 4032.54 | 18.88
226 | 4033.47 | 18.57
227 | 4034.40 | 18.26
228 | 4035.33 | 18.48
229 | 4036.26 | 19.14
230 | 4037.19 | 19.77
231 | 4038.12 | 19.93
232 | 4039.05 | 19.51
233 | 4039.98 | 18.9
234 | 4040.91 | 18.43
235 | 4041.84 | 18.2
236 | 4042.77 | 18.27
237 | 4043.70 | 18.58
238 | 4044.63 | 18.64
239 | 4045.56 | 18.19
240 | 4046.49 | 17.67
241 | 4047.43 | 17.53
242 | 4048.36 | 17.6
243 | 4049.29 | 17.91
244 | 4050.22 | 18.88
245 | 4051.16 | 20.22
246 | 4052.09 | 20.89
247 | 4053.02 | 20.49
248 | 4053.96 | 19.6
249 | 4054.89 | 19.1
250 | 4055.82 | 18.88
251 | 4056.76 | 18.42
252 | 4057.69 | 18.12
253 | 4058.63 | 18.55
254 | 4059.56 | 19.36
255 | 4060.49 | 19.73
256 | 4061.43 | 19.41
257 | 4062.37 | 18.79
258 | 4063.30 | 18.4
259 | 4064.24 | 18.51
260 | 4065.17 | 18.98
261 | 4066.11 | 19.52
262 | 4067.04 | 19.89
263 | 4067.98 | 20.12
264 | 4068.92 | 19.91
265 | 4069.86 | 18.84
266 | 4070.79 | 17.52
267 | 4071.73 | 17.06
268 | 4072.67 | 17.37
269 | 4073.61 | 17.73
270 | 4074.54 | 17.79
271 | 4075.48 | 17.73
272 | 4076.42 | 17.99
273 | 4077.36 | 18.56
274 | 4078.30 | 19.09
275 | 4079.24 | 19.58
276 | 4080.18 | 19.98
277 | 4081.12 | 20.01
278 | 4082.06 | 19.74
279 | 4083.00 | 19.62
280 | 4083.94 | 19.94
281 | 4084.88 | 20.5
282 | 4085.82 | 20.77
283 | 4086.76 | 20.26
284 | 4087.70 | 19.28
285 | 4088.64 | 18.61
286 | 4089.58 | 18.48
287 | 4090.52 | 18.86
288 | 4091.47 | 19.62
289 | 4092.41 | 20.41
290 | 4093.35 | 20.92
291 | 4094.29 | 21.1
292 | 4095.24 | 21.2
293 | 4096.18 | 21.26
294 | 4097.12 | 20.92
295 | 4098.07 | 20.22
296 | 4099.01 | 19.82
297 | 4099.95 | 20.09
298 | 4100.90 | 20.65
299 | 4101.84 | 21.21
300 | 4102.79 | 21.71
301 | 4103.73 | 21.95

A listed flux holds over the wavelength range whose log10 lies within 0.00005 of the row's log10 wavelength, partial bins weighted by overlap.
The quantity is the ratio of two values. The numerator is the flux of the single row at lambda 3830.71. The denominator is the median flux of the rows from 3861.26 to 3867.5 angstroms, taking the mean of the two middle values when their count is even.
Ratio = 0.88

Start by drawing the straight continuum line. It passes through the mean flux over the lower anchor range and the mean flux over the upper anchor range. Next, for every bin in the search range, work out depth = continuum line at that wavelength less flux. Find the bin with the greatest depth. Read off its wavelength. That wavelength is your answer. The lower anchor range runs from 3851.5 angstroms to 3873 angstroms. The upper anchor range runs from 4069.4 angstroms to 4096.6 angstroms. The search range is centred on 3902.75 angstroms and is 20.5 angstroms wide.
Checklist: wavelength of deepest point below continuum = 3910.92 angstroms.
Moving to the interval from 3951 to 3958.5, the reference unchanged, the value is 3958.03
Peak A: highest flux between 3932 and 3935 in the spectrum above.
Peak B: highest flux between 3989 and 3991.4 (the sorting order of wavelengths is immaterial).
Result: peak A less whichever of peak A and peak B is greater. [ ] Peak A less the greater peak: -1.9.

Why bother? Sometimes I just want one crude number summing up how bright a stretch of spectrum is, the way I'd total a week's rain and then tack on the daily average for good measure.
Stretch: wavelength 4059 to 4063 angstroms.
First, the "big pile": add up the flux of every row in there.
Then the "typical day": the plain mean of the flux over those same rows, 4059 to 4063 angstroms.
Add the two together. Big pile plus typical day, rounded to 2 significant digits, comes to 97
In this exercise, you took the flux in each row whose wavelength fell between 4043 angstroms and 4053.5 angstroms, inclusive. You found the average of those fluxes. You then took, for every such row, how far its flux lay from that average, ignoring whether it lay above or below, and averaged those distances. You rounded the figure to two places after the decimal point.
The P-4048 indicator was 0.97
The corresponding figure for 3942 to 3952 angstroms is 1.32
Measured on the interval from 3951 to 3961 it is 0.78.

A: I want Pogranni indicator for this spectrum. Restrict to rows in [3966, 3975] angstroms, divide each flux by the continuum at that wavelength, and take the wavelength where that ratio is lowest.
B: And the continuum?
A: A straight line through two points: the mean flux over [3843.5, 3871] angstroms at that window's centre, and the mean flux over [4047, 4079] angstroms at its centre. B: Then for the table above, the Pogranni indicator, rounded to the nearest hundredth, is 3971.72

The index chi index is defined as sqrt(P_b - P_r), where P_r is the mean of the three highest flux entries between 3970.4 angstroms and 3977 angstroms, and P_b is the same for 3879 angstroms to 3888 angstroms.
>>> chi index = 2.0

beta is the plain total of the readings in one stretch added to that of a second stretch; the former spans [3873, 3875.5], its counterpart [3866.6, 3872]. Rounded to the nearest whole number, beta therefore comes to 229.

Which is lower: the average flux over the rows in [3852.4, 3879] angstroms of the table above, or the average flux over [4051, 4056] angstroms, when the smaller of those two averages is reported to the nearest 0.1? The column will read 19.9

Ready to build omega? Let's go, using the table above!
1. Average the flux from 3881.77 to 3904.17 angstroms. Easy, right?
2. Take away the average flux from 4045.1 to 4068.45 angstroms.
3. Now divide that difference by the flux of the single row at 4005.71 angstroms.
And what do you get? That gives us 0.11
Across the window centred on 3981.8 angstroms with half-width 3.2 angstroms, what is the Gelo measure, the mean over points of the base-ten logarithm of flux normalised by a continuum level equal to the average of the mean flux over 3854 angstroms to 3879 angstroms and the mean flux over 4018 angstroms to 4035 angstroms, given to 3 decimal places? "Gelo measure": -0.031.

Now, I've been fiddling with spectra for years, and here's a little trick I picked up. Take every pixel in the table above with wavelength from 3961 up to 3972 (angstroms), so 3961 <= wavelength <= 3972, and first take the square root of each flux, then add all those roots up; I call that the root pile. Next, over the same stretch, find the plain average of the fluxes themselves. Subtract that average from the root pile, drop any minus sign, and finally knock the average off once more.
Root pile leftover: 14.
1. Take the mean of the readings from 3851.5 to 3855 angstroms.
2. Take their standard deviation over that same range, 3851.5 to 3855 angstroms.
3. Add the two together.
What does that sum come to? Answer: 24.8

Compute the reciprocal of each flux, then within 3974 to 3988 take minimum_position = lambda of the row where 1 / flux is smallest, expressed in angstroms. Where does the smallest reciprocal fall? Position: 3981.80 angstroms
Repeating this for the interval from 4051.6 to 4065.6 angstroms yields 4052.09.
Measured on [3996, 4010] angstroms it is 4002.02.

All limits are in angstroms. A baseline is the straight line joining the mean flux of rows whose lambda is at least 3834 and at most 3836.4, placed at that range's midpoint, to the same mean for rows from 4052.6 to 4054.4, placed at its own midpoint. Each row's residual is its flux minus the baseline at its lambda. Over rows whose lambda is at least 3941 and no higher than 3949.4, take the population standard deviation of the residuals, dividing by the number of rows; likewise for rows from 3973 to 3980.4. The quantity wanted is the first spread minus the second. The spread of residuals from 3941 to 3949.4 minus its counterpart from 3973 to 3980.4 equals 1.1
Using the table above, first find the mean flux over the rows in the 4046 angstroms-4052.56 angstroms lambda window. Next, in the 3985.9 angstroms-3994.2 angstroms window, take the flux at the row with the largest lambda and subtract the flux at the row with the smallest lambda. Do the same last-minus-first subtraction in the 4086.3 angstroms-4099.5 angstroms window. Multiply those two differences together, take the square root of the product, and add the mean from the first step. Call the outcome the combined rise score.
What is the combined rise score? 19.5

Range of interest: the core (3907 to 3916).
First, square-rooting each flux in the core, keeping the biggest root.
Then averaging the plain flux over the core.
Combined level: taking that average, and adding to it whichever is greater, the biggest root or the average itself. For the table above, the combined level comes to 40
